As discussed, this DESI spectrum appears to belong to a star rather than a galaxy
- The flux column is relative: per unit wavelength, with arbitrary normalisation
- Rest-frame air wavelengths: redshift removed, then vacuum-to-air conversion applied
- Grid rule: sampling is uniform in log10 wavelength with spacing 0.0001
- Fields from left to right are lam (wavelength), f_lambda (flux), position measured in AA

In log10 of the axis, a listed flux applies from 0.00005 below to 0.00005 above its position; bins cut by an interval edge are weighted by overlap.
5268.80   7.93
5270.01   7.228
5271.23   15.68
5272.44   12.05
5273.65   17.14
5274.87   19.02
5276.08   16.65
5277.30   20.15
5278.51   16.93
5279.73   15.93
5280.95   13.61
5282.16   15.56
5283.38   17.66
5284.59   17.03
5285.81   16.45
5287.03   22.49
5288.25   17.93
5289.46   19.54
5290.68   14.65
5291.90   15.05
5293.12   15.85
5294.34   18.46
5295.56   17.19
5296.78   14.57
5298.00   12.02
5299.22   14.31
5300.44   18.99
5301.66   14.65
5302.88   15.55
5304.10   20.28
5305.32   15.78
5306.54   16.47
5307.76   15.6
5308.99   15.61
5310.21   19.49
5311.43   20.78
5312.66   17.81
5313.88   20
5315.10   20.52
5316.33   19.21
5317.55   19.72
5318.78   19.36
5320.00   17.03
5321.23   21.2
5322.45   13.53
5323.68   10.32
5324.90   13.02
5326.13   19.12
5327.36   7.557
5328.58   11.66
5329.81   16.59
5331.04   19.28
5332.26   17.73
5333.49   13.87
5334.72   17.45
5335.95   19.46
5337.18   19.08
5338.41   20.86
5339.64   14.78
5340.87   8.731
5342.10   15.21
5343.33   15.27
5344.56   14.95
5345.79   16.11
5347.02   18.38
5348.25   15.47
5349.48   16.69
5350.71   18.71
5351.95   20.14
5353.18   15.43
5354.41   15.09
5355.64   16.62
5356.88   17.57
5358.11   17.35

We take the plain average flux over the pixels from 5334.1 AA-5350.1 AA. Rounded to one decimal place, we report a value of 16.3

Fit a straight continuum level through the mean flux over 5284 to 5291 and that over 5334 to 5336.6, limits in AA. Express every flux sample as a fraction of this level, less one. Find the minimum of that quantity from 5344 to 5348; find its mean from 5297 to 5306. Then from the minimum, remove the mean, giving -0.1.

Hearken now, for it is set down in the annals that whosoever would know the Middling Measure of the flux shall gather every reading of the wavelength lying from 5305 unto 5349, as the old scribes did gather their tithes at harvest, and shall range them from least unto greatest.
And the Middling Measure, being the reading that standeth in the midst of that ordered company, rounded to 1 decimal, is 16.8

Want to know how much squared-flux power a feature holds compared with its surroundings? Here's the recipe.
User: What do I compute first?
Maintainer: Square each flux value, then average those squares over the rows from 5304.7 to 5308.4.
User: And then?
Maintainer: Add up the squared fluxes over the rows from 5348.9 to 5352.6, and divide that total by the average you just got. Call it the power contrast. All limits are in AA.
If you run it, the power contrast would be 4.1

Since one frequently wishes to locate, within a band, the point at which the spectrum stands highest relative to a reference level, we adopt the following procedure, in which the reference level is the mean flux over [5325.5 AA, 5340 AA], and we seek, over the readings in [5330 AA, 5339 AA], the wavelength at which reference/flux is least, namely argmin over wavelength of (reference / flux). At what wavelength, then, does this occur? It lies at 5338.41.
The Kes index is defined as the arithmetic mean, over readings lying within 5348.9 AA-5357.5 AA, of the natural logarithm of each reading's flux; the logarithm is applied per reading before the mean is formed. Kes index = 2.84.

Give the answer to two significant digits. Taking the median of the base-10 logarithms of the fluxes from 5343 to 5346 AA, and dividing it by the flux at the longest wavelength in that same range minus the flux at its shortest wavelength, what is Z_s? 1.4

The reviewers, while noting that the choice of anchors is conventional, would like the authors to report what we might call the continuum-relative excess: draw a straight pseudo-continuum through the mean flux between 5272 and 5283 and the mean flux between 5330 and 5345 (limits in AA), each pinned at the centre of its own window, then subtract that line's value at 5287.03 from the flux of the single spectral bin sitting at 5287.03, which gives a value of 6.1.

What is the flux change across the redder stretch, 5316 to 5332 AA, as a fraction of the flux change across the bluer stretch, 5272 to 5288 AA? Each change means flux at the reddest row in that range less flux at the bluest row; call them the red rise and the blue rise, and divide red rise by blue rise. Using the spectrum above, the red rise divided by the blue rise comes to 0.0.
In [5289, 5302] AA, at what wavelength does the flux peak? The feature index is 5289.46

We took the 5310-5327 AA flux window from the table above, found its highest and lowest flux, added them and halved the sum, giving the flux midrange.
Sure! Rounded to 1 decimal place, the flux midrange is 15.8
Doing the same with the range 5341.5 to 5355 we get 17.5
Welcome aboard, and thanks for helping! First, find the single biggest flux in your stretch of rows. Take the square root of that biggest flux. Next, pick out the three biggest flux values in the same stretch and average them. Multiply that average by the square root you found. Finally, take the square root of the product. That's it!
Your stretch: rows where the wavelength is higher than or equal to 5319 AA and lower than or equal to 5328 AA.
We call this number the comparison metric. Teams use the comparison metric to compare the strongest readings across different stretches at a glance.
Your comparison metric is 9.38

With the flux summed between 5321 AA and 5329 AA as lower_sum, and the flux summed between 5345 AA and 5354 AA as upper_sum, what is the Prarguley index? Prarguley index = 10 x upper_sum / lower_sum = 13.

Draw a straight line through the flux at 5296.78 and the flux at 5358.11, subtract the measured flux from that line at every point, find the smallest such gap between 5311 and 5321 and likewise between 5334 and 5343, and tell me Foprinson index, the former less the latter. -1.1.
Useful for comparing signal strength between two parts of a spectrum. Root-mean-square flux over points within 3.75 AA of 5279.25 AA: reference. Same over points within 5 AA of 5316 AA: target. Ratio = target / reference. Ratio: 1.17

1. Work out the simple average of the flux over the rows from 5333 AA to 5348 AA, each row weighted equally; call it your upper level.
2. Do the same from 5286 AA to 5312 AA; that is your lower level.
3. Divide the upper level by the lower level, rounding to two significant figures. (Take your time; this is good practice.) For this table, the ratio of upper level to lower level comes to 0.96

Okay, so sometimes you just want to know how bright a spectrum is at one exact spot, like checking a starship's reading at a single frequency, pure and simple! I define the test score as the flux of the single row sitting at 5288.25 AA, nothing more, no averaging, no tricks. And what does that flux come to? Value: 17.93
